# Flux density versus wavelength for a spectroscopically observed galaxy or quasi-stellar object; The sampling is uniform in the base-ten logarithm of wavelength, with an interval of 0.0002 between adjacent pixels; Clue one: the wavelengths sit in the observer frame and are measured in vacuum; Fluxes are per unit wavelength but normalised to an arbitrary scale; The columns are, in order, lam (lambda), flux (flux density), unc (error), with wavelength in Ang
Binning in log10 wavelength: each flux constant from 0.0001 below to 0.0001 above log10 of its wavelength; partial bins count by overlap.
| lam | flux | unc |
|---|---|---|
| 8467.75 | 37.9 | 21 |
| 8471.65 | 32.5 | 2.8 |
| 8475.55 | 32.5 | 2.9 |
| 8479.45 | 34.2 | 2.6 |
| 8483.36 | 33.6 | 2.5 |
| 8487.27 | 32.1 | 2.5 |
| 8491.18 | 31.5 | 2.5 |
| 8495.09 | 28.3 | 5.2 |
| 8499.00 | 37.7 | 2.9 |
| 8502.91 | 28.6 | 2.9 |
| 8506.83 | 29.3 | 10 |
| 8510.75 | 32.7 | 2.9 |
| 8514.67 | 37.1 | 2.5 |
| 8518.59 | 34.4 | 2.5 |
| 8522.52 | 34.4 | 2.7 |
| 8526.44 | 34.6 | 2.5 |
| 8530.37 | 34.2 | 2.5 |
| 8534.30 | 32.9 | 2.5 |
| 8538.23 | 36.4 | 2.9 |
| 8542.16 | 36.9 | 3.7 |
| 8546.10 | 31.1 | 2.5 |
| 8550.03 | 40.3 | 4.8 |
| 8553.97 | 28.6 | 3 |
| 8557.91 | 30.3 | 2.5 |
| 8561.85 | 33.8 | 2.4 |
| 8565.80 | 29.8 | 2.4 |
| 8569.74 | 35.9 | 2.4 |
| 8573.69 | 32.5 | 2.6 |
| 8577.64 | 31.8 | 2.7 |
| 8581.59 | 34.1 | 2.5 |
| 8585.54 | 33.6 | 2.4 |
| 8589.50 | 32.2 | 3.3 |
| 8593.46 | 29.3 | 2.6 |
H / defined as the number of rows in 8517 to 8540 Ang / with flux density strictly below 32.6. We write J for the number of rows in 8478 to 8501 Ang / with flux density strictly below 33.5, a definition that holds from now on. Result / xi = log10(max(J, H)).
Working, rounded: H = 0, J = 3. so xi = 0.48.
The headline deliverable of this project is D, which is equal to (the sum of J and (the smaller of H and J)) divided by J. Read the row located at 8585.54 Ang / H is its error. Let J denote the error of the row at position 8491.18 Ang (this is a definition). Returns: 1.96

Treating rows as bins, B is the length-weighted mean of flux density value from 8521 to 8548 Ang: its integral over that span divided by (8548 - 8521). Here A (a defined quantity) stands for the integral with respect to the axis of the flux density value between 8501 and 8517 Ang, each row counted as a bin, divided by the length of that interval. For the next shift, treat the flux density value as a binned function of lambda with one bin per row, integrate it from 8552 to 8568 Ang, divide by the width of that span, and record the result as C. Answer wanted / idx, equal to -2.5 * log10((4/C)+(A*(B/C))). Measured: -3.89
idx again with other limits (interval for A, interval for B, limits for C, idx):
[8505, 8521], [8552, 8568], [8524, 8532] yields -3.69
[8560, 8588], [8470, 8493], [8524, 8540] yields -3.74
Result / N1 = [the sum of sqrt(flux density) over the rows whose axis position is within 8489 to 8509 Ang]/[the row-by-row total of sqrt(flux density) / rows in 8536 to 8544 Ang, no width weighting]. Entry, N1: 2.3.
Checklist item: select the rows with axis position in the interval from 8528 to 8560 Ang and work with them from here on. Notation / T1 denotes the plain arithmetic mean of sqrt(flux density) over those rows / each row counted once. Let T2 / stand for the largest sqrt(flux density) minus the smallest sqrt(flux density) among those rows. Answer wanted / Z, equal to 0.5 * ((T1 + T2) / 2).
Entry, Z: 1.70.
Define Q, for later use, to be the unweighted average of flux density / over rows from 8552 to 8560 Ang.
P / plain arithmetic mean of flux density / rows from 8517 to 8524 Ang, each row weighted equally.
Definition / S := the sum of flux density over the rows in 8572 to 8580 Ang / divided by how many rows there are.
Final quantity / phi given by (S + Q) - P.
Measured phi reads 27.2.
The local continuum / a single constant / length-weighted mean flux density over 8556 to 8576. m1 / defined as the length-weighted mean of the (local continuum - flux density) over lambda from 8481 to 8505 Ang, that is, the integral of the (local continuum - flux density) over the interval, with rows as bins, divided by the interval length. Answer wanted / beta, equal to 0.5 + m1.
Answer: 1.0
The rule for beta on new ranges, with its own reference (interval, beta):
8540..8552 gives -3.2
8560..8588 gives -0.1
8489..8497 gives 3.0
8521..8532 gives -1.5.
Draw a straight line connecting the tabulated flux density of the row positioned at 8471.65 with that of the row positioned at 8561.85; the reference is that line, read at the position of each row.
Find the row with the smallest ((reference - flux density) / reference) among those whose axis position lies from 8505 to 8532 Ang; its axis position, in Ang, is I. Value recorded 8514.67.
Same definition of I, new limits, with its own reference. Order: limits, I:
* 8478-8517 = 8499.00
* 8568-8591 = 8569.74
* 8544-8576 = 8550.03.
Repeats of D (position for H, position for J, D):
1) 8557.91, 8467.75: 1.12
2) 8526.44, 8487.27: 2.00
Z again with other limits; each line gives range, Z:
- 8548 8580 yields 1.68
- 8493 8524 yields 1.64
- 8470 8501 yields 1.64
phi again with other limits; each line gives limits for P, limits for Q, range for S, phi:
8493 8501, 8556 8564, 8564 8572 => 31.9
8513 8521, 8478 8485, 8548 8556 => 32.6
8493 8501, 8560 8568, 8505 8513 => 29.8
